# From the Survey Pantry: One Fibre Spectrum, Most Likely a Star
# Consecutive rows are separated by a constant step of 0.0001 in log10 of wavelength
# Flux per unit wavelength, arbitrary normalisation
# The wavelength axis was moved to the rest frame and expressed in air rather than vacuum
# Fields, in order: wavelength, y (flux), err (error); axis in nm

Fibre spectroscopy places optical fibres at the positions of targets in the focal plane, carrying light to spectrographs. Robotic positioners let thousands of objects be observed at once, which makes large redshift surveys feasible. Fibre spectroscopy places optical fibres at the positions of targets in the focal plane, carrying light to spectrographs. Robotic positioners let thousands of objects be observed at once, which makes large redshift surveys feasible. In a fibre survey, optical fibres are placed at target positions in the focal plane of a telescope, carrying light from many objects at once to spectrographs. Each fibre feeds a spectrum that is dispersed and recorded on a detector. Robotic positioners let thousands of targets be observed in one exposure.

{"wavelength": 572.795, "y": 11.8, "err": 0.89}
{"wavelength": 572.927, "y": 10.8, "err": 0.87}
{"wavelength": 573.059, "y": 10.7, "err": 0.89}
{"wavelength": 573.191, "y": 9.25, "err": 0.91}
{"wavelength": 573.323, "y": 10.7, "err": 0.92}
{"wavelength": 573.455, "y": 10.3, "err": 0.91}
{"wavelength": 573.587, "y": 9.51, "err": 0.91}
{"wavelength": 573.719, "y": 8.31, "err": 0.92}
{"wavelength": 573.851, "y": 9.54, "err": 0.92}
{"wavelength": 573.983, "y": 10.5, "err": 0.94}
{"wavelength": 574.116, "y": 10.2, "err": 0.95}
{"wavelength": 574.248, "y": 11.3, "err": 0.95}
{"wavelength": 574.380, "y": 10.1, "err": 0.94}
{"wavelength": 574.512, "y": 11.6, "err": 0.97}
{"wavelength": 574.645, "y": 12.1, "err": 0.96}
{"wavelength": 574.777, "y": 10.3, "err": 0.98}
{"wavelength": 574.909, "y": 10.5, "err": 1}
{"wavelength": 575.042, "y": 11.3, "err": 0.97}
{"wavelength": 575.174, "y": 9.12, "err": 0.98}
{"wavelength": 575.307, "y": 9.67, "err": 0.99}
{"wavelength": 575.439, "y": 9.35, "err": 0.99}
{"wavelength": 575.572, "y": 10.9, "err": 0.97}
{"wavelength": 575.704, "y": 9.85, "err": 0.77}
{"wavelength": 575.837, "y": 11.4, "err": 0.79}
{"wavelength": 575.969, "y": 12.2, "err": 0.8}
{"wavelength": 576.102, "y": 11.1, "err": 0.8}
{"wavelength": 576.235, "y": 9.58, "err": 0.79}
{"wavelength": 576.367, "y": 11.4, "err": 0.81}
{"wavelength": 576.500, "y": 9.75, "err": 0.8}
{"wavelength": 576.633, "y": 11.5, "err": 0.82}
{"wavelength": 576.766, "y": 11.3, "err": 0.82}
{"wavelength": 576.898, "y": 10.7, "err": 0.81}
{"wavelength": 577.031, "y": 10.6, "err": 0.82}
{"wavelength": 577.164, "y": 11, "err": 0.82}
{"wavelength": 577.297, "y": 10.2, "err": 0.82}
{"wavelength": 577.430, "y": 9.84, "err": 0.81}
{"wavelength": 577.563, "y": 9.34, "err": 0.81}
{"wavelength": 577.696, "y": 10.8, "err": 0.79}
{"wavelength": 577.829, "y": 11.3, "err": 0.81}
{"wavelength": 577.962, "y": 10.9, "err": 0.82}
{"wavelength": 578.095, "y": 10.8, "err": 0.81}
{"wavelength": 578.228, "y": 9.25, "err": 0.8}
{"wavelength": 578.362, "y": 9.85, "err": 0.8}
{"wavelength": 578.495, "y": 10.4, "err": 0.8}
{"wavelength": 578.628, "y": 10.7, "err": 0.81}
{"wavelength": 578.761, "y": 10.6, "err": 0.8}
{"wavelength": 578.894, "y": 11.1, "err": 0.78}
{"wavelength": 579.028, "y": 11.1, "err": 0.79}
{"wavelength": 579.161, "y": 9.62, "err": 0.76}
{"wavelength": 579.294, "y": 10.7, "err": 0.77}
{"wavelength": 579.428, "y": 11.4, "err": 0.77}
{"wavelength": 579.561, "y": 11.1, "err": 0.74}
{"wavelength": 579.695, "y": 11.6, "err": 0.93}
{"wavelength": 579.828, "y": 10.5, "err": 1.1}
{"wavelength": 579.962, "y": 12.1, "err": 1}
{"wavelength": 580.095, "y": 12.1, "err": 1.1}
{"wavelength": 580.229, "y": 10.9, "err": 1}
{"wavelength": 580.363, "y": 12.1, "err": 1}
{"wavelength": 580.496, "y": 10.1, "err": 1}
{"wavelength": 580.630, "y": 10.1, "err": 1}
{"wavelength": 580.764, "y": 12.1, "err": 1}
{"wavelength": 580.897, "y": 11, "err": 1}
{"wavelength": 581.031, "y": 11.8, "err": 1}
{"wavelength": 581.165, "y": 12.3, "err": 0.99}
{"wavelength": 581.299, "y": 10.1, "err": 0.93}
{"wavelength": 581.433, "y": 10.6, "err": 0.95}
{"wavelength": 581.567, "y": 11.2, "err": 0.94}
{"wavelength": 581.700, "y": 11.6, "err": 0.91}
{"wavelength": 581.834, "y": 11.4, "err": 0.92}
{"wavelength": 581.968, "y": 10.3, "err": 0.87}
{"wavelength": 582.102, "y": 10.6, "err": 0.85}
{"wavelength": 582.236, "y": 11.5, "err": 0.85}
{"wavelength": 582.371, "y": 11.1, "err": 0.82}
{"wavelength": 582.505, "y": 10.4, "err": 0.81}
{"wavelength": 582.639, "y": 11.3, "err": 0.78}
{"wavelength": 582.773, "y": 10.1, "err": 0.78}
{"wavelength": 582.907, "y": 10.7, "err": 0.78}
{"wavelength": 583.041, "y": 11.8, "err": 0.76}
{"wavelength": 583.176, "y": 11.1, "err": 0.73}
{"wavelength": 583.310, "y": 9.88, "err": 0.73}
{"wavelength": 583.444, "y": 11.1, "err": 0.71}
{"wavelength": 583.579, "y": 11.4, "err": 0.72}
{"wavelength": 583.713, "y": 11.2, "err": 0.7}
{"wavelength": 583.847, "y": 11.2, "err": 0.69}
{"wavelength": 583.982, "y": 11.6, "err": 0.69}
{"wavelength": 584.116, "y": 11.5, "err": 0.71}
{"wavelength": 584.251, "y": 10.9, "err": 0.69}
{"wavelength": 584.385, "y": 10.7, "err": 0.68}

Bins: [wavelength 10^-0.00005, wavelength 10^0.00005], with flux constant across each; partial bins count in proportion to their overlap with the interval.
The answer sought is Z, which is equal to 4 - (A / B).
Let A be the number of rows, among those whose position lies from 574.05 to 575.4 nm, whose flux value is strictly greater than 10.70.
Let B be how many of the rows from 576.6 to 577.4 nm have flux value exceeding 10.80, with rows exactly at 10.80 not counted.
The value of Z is 2.7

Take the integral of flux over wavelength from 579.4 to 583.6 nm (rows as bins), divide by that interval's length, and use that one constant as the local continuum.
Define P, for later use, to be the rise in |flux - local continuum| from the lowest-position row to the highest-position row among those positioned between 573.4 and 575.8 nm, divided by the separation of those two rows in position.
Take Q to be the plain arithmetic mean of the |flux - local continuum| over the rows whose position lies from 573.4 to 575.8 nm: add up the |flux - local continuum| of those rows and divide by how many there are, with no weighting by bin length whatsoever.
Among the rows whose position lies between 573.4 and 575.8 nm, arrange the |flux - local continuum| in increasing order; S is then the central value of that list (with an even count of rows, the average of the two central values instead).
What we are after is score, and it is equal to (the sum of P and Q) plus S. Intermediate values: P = 0.2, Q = 1.06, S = 0.949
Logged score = 2.2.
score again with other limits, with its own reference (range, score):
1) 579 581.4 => 2.0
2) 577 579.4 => 1.1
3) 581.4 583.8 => 0.7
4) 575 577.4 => 1.5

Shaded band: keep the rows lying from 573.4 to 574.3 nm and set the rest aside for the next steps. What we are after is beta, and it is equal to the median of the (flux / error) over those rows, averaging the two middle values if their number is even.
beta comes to 10.7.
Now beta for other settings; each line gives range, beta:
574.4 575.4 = 10.5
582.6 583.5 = 14.5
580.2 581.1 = 11.0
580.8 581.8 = 11.8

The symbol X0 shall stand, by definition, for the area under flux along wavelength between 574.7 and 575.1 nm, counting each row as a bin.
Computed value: 4.29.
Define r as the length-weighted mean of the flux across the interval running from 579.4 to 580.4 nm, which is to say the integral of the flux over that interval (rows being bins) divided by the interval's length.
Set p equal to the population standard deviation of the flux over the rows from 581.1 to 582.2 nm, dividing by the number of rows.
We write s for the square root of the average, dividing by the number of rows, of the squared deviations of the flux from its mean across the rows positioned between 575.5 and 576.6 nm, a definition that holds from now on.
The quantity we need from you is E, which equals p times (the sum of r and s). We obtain 8.6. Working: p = 0.70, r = 11.5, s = 0.89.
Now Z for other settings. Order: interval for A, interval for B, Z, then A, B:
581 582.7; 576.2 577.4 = 2.0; 8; 4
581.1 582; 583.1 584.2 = 3.4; 4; 7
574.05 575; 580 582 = 3.7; 3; 10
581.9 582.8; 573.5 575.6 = 3.4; 3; 5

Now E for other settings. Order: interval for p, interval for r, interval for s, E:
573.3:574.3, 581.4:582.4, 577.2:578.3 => 10.1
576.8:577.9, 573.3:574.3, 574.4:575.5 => 6.6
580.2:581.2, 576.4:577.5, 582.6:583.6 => 9.5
